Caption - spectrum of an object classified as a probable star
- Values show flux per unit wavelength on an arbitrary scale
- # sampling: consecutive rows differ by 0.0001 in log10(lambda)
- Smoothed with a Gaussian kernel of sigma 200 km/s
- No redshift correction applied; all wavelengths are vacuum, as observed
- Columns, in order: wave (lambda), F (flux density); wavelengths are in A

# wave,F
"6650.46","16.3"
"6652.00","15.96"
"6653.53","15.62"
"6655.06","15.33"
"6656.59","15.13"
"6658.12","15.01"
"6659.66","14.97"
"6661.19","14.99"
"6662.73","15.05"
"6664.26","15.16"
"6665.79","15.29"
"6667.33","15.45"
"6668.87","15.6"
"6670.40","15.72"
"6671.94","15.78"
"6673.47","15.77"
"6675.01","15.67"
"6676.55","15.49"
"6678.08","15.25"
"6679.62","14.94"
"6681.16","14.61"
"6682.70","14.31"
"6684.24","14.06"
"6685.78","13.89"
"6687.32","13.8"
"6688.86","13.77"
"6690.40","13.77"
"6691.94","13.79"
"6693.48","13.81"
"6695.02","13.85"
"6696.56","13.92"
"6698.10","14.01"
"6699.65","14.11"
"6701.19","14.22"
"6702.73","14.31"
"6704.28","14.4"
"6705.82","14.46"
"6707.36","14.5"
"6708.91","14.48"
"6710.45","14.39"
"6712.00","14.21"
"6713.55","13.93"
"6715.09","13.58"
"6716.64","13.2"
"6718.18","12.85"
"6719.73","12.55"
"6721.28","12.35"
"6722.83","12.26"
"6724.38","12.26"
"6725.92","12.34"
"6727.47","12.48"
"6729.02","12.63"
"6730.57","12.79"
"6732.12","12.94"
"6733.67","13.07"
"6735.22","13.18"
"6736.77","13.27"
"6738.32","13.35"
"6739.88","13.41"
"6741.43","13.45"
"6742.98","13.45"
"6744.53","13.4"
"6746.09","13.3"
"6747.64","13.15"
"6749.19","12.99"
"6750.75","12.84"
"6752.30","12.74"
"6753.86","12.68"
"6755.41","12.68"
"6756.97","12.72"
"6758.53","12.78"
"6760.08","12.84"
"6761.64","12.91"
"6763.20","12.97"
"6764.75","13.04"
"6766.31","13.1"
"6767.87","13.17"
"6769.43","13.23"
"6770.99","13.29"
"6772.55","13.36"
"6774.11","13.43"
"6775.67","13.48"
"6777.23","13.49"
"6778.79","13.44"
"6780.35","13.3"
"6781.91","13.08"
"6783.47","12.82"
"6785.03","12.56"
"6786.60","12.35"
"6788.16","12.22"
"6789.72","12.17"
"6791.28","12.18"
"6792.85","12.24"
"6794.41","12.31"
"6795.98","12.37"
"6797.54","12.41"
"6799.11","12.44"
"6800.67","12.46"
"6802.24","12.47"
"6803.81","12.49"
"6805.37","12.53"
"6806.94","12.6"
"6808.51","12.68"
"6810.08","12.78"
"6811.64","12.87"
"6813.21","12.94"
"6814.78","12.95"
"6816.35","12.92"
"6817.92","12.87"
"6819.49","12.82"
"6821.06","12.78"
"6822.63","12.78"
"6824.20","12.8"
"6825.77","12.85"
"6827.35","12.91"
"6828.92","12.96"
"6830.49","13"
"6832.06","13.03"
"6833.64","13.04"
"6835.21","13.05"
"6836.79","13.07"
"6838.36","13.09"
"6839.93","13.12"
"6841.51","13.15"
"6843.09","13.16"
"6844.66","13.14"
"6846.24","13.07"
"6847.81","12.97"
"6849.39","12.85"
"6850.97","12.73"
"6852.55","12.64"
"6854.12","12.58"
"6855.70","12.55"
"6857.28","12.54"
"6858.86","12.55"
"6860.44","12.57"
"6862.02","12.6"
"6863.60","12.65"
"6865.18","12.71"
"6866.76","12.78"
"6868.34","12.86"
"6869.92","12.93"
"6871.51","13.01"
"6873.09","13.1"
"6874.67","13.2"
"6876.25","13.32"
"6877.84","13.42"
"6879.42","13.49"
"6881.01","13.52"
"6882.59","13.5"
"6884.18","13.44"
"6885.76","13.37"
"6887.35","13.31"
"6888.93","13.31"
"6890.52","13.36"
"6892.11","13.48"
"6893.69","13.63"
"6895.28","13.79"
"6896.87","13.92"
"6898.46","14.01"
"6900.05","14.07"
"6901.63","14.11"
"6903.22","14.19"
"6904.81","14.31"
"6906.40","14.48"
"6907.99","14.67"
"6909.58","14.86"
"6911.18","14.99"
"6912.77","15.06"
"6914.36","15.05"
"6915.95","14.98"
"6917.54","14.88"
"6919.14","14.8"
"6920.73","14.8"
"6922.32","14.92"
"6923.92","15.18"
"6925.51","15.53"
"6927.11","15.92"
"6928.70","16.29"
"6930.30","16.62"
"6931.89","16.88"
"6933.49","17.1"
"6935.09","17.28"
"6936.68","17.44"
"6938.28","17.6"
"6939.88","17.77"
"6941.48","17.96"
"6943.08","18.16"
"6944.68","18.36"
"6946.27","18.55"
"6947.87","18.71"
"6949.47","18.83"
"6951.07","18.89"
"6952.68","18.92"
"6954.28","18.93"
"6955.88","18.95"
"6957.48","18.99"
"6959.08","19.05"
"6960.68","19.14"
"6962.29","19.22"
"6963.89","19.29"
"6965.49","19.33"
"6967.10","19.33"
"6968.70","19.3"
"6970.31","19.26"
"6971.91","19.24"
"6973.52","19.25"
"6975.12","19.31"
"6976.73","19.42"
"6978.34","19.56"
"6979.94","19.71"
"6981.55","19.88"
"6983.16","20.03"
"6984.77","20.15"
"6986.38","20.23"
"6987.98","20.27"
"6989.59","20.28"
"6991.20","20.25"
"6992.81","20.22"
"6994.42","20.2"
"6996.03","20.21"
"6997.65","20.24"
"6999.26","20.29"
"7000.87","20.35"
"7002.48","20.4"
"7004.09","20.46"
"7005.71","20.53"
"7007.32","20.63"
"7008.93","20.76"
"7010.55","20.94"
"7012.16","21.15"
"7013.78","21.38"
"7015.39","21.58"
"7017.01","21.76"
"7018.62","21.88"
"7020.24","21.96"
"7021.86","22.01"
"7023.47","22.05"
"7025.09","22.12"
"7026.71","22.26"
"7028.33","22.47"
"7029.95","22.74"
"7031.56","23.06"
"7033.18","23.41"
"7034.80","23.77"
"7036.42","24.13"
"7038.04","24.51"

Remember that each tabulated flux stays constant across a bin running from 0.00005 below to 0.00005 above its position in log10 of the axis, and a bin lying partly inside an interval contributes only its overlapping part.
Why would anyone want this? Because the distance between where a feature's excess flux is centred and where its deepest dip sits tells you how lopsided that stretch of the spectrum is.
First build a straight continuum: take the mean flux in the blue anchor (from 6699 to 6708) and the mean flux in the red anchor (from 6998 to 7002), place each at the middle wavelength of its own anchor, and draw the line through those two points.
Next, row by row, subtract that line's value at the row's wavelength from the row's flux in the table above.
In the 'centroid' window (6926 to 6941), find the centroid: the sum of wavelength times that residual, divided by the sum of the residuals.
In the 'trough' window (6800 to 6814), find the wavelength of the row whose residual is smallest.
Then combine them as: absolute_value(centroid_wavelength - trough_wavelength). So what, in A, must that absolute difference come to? 128.7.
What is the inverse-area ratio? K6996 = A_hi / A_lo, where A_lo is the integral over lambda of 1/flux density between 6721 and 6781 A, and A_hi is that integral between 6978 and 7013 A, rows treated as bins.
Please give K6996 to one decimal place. 0.4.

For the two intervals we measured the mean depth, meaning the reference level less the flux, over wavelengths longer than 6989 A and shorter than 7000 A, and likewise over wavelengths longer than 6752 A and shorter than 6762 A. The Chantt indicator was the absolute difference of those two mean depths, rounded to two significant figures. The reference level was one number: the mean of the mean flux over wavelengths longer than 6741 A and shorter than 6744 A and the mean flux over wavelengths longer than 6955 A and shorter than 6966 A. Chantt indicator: 7.5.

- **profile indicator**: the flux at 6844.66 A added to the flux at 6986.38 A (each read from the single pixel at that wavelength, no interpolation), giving 33.4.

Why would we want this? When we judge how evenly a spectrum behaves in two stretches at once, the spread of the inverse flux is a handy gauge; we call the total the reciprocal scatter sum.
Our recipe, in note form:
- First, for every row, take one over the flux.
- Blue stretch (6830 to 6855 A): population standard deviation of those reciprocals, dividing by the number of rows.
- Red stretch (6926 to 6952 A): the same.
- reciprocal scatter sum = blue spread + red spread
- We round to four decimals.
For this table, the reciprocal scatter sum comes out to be 0.0040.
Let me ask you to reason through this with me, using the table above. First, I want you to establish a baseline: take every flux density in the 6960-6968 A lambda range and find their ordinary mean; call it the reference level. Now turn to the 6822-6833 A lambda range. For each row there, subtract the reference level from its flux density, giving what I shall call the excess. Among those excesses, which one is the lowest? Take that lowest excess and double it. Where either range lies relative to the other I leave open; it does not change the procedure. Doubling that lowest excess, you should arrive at -13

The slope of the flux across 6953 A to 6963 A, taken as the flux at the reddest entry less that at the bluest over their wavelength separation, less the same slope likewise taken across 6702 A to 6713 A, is 0.05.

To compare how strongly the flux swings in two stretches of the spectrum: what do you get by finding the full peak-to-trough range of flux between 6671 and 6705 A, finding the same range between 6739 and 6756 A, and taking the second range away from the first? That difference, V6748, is 1.2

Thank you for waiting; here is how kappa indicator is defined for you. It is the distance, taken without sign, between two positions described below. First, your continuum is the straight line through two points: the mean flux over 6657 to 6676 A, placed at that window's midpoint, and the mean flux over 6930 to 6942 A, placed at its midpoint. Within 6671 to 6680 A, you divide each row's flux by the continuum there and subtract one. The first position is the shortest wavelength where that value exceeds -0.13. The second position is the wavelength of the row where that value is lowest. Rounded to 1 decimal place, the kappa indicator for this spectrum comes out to 7.7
